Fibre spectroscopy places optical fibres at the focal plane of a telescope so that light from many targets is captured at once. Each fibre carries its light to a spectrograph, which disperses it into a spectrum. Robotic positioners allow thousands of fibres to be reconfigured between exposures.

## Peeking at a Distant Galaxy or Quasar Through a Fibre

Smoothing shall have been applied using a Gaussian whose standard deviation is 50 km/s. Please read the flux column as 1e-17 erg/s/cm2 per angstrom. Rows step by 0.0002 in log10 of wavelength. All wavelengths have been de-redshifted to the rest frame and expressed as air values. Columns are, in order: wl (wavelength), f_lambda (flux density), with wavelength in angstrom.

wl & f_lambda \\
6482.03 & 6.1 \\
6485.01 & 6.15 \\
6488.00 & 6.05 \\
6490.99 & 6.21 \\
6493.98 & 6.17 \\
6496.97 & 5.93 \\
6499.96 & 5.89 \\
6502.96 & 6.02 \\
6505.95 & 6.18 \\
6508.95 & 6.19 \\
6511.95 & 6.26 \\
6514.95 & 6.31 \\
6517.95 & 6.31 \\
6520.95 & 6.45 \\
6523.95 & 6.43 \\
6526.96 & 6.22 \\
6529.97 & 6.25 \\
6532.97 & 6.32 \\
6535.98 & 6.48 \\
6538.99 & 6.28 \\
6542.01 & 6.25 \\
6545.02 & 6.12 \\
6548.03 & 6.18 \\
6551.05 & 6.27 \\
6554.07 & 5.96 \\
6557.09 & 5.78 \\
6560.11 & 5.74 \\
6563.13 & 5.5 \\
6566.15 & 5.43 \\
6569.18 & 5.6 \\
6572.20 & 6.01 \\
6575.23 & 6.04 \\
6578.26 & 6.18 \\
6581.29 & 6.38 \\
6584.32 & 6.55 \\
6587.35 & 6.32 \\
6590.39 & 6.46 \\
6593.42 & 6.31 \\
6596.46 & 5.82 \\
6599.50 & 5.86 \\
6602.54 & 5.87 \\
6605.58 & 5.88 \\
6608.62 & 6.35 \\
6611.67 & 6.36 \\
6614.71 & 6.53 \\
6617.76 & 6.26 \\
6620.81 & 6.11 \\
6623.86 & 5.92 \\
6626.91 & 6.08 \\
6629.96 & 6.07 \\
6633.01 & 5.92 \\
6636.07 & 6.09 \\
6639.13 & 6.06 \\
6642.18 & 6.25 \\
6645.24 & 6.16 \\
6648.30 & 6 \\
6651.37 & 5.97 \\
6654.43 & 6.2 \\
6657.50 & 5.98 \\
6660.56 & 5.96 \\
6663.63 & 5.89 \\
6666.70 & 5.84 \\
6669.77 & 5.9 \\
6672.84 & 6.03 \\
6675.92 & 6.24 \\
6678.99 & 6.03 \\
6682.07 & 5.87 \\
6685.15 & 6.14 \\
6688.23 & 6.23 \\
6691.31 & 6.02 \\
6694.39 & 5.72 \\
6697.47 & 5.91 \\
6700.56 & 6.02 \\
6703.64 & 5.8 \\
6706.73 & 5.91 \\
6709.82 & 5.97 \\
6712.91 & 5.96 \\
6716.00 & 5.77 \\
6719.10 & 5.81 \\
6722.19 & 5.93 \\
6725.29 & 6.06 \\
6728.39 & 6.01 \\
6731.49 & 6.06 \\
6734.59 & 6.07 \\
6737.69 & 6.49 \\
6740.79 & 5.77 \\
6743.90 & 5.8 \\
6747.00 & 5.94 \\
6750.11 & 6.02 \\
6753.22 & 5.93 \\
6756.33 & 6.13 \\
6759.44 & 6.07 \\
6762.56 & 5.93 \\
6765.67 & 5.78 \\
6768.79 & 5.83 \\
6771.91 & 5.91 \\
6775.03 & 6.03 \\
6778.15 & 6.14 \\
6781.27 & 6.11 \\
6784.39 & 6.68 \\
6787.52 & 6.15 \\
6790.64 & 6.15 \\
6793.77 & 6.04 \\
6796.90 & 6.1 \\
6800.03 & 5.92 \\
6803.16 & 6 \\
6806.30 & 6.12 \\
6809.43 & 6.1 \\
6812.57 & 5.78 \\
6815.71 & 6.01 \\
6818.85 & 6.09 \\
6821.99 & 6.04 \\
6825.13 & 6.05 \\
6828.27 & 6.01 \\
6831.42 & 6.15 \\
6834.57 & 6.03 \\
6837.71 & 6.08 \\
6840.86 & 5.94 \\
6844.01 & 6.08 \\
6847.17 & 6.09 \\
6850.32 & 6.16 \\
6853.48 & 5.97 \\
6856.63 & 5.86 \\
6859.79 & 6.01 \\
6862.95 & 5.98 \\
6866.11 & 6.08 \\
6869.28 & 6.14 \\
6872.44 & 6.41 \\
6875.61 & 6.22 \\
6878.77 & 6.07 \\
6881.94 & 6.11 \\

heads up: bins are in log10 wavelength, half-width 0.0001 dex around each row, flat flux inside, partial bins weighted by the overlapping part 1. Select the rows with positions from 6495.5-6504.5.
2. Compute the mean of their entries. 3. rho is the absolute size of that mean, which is 5.95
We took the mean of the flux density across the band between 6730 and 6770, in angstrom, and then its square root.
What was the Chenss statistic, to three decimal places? 2.447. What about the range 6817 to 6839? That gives 2.463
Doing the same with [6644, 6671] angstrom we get 2.447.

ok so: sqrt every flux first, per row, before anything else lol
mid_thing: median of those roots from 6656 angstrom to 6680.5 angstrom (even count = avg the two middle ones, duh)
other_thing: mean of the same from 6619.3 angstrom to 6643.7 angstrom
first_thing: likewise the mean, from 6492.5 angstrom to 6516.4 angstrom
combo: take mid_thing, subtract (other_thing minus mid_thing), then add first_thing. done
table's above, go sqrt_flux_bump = 4.90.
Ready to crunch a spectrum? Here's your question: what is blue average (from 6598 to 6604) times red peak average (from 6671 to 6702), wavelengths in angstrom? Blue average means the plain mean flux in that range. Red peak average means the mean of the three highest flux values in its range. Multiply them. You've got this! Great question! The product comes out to 36.4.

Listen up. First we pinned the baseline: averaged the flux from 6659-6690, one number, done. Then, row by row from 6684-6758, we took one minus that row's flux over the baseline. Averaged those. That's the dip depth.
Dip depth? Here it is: 0.006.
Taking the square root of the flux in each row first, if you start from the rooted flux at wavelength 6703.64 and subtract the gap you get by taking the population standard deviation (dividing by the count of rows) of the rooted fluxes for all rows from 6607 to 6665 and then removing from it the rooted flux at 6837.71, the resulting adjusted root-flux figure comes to 4.84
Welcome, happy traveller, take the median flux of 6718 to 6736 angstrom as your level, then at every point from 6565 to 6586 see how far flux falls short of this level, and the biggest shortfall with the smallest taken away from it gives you 1.12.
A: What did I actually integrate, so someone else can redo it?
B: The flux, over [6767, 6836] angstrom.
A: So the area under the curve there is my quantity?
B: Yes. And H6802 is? 418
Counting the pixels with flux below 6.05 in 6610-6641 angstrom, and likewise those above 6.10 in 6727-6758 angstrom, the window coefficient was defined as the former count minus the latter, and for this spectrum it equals 0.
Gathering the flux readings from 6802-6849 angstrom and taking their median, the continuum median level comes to 6.05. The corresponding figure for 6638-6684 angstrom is 6.00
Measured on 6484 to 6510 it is 6.15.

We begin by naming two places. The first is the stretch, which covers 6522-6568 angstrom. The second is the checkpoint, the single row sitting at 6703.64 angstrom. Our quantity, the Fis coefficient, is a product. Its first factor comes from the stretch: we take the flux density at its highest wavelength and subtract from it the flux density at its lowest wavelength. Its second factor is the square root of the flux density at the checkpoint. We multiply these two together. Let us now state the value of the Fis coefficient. -2.4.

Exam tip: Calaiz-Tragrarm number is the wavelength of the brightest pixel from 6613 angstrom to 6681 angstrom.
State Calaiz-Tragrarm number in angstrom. 6614.71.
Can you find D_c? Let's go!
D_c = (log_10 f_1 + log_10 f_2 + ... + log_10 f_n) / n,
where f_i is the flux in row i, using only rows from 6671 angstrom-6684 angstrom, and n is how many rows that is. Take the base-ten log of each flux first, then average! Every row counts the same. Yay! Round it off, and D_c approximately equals 0.781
